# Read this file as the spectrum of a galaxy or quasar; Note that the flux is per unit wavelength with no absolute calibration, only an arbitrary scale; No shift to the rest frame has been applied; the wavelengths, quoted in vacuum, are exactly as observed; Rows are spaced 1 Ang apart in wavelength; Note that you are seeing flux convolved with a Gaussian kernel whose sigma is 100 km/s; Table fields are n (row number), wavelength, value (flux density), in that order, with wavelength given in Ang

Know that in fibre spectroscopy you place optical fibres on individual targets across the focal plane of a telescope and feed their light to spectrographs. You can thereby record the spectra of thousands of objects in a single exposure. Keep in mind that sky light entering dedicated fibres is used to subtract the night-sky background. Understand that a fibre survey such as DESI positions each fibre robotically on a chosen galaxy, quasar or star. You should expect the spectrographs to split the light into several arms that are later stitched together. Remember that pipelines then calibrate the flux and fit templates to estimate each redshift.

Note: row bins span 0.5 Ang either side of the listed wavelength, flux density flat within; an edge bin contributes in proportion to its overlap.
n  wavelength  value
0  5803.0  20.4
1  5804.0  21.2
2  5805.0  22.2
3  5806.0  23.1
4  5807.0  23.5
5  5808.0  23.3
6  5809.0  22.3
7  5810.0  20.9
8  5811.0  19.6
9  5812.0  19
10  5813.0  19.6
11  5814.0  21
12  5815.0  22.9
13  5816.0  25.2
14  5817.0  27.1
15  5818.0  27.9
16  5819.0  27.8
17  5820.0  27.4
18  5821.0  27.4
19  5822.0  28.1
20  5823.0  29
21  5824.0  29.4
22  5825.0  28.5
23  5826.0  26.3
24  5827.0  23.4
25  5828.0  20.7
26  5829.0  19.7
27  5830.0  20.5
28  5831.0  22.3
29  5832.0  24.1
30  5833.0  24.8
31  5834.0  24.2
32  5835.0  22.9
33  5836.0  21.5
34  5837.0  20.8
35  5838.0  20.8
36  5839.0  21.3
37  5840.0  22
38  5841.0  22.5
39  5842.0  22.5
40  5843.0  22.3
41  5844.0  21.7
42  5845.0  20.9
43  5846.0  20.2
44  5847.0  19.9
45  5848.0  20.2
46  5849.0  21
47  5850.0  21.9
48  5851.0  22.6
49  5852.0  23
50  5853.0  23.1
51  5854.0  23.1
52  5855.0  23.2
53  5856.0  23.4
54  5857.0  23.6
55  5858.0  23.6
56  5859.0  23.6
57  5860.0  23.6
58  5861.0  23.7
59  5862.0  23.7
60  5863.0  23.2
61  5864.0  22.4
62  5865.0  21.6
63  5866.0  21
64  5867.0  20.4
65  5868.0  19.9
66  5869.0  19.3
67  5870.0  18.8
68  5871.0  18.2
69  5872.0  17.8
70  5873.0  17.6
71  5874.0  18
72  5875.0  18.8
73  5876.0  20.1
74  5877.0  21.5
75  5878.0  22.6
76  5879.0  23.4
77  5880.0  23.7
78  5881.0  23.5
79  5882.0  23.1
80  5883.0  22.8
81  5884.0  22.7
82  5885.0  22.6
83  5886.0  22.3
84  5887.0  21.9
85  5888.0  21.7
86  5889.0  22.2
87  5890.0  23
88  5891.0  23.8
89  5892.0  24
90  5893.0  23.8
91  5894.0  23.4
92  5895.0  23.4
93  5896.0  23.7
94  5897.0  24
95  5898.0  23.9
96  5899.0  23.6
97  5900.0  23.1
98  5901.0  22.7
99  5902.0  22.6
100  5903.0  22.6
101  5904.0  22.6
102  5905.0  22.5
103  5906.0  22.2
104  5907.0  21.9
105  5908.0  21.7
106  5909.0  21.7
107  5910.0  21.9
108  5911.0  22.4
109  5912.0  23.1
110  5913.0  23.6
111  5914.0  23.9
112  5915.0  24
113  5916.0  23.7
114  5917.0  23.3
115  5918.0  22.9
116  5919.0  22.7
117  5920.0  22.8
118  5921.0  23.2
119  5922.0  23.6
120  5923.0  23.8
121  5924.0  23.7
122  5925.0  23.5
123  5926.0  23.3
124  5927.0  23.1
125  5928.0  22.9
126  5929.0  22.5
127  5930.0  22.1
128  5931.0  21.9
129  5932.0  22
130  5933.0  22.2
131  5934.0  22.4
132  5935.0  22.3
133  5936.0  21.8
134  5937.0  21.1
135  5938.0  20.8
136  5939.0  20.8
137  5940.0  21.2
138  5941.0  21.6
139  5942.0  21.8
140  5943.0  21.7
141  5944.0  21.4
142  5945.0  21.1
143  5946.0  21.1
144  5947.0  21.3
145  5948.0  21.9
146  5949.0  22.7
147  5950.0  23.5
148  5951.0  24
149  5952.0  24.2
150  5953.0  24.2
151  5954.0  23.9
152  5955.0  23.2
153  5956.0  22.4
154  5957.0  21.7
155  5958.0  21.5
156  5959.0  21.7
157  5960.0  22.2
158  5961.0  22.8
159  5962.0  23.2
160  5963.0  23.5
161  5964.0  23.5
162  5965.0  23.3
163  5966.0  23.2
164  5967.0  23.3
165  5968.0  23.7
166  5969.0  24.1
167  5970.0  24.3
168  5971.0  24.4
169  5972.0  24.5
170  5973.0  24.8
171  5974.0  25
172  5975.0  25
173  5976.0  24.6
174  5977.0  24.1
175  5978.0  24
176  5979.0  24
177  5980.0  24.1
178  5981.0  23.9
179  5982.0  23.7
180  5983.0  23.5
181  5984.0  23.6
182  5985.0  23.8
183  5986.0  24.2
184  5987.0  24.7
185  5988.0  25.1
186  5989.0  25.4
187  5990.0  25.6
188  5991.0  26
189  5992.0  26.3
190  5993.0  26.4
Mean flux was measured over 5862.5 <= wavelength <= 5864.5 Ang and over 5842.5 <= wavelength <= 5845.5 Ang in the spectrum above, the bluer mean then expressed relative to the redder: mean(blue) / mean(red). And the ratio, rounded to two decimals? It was 0.95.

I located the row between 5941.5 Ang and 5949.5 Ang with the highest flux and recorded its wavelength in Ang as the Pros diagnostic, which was 5949.0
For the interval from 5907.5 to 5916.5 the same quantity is 5915.0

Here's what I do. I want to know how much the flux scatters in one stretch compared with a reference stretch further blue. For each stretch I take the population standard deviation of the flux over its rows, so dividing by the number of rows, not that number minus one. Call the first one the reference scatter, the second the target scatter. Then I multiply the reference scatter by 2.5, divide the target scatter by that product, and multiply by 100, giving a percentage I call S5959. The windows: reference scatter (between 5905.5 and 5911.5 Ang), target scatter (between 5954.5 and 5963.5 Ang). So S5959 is 110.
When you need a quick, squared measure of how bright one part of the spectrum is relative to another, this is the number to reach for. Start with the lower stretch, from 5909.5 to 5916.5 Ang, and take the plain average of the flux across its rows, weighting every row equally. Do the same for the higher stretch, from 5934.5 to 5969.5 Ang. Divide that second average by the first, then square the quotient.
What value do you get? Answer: 0.93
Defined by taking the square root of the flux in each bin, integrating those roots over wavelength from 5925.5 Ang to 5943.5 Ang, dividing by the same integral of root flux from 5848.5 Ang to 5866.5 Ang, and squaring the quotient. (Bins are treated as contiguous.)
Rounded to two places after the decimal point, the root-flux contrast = 0.96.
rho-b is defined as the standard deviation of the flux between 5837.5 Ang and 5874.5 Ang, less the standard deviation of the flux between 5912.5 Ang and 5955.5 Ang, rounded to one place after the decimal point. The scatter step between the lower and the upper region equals 0.8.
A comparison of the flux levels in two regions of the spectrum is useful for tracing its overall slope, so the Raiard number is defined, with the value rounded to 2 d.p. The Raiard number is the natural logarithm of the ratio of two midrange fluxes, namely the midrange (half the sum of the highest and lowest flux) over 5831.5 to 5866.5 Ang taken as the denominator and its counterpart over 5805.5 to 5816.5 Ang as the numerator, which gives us -0.01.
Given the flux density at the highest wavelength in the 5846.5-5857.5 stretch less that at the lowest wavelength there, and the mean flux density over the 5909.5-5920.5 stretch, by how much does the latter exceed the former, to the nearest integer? 19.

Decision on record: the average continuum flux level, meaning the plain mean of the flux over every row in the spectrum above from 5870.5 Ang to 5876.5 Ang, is 18.4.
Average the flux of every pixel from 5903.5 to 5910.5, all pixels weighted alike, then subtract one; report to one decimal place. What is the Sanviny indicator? 21.1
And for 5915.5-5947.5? 21.3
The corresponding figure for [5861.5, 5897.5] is 20.8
